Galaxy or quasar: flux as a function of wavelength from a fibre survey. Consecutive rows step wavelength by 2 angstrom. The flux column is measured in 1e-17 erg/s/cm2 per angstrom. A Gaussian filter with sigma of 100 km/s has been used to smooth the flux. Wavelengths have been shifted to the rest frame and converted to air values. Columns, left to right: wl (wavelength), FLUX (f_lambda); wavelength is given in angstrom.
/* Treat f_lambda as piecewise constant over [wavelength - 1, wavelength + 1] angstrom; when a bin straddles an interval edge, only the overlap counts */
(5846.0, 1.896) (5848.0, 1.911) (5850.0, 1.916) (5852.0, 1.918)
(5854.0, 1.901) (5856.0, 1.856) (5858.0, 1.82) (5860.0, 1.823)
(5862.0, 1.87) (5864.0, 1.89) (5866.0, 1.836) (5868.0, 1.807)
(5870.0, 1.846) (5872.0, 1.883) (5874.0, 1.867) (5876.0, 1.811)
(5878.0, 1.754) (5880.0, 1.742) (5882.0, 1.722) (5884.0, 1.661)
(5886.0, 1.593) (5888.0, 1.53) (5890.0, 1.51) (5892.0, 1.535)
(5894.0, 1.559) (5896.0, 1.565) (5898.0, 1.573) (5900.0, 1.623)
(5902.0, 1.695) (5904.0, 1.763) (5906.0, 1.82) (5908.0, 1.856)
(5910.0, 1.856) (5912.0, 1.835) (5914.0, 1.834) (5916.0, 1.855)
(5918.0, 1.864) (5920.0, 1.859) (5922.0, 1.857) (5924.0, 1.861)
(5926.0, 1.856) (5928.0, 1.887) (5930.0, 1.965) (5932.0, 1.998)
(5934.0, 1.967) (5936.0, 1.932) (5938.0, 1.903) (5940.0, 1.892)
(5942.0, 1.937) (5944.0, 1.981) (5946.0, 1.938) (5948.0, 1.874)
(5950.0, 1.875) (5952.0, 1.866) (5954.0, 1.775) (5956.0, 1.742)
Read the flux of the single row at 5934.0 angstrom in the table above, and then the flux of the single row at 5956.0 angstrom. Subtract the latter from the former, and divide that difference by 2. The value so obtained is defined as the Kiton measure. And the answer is 0.11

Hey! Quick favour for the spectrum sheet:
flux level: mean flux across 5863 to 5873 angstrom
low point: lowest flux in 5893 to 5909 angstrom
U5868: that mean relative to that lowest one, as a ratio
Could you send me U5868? 1.19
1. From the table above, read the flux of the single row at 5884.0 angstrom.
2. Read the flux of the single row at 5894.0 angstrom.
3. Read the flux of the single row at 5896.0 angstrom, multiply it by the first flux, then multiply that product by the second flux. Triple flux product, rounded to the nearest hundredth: 4.05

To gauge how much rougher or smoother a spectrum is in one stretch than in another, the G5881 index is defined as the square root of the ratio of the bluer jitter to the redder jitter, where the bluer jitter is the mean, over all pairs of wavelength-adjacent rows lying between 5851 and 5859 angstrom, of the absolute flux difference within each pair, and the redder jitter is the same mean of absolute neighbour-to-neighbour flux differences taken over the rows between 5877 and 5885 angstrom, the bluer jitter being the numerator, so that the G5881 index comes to 1.03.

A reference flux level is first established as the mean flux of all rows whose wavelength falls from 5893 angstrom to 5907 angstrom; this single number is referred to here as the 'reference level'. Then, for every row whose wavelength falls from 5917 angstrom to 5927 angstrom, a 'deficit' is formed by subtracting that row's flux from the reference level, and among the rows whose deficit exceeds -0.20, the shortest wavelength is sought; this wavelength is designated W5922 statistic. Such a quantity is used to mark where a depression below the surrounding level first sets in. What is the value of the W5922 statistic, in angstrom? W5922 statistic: 5926.0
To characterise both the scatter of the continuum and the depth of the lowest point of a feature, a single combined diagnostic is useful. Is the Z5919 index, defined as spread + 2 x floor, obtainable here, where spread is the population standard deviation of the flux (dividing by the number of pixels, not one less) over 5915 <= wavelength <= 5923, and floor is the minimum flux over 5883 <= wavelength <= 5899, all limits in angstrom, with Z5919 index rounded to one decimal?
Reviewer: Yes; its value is 3.0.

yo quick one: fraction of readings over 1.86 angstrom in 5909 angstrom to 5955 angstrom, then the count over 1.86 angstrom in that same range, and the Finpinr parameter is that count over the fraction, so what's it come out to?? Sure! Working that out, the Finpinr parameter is 23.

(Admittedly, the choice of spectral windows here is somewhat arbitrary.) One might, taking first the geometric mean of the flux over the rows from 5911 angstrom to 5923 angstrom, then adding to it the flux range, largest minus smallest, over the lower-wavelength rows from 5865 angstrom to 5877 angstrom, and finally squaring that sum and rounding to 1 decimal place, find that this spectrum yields 3.7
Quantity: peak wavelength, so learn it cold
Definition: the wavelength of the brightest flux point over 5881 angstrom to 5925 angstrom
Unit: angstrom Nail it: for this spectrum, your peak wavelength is 5918.0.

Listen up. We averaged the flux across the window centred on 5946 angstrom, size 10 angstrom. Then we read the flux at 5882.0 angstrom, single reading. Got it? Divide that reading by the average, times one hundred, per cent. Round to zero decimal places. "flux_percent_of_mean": 90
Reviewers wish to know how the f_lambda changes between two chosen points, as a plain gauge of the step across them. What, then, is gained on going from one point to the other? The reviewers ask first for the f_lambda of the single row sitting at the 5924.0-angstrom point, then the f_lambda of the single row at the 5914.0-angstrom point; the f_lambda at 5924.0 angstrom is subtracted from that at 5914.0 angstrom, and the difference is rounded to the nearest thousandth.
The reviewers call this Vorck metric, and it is -0.027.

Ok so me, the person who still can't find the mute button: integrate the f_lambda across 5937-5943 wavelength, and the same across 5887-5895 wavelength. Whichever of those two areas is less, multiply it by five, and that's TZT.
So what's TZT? 57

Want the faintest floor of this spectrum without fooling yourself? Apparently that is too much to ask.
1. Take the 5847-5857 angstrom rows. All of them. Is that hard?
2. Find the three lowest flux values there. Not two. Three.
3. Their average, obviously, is 1.89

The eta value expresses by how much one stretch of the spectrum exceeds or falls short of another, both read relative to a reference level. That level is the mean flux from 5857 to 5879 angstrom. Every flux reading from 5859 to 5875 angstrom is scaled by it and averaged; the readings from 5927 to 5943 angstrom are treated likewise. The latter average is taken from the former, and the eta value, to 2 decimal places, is -0.04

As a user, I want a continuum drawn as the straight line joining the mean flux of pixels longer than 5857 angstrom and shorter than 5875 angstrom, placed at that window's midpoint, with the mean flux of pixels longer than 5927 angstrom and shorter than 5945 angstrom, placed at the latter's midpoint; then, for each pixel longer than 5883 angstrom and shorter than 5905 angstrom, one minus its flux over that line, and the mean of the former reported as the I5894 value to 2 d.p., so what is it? 0.15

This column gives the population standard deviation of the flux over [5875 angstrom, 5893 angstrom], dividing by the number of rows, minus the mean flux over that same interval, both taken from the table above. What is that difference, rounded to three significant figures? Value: -1.54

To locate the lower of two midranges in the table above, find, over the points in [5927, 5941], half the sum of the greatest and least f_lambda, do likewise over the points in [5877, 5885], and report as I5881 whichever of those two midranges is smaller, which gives 1.71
